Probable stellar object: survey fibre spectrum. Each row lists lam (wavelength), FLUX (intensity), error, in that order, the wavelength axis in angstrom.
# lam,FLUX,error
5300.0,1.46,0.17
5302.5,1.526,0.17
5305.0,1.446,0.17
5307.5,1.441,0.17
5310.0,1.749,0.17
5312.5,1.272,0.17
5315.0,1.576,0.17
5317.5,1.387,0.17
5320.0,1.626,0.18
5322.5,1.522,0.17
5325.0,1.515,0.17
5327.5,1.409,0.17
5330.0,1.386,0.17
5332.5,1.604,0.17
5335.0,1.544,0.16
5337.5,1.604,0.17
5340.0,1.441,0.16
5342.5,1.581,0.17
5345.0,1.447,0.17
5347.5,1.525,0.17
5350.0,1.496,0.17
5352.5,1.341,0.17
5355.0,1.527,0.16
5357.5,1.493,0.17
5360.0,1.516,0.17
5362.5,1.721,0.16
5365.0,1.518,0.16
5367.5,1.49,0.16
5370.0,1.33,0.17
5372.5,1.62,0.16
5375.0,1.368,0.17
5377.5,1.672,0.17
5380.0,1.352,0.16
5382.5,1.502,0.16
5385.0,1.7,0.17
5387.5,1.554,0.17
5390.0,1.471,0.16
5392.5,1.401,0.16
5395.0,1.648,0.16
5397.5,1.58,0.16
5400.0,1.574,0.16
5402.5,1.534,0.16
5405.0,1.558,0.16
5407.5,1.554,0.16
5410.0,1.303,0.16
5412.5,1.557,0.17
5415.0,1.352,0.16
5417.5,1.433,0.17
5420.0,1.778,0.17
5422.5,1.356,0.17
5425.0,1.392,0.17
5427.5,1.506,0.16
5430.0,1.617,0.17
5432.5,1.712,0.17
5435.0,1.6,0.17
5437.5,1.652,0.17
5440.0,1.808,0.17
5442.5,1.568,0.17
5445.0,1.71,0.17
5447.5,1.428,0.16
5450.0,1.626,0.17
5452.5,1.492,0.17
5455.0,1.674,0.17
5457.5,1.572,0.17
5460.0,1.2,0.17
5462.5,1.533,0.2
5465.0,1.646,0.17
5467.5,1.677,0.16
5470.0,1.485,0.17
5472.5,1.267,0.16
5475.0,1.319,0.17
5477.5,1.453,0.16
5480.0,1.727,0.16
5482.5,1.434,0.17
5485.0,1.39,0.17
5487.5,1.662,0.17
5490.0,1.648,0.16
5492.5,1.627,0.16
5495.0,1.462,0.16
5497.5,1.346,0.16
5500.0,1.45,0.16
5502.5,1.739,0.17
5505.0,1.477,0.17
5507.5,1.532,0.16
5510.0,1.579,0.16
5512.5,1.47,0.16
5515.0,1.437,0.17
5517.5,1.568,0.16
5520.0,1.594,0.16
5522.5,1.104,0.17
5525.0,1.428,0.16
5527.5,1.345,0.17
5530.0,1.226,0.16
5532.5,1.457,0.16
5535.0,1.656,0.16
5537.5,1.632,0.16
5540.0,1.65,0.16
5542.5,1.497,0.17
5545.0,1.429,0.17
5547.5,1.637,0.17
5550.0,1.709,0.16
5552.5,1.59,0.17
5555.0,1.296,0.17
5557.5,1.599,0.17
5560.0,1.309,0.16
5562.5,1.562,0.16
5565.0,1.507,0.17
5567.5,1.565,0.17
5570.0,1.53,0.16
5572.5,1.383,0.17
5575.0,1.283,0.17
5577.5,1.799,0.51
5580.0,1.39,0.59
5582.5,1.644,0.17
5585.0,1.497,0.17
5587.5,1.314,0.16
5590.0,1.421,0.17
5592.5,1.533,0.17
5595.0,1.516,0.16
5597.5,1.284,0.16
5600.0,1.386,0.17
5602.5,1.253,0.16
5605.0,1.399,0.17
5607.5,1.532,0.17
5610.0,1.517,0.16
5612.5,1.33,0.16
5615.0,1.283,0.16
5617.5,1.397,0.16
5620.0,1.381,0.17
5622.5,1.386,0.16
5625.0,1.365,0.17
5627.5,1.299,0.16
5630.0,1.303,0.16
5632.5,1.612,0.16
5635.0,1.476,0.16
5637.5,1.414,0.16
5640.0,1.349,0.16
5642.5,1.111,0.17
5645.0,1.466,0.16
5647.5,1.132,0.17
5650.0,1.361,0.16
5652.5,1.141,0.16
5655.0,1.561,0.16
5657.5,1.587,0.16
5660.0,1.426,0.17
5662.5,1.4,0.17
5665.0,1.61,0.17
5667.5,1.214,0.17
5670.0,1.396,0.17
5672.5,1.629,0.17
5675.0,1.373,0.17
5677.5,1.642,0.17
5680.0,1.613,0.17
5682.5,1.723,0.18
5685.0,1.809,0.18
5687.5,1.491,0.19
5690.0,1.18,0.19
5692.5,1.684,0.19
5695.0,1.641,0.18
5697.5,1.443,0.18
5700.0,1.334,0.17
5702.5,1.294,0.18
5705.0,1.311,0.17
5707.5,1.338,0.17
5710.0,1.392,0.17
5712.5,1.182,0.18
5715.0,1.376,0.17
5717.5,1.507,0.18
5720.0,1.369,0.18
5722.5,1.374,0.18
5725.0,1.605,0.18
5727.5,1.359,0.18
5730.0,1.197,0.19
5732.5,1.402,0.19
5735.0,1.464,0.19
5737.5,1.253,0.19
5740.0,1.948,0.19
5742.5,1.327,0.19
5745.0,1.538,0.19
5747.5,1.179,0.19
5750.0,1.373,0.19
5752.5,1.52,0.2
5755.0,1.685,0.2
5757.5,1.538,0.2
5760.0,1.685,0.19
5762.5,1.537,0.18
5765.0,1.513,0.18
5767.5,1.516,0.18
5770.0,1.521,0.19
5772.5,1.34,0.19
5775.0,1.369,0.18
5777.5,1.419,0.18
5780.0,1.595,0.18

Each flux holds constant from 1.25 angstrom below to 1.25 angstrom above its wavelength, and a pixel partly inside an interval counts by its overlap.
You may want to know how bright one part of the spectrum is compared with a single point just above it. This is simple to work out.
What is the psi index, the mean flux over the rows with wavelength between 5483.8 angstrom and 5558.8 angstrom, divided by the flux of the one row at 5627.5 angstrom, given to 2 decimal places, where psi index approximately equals 1.16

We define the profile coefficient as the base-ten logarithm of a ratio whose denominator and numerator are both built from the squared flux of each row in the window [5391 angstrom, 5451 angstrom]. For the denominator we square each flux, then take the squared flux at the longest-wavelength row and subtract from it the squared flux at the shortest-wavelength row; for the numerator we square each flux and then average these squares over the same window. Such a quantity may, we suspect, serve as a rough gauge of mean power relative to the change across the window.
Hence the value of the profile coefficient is 0.55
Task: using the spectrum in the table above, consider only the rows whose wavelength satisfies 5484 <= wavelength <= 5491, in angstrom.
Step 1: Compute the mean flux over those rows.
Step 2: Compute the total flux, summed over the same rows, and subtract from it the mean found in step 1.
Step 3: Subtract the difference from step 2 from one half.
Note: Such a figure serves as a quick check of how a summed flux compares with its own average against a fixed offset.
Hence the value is -2.63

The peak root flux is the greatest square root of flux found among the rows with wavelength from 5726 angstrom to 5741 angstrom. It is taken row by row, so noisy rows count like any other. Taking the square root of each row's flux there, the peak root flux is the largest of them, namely 1.40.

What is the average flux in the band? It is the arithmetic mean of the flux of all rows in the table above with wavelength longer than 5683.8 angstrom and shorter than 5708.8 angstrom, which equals 1.45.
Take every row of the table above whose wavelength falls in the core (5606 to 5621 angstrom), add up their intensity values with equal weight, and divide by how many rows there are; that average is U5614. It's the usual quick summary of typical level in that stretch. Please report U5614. 1.41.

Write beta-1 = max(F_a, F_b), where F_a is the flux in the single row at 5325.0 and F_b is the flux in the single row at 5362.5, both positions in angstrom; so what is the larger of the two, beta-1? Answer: 1.72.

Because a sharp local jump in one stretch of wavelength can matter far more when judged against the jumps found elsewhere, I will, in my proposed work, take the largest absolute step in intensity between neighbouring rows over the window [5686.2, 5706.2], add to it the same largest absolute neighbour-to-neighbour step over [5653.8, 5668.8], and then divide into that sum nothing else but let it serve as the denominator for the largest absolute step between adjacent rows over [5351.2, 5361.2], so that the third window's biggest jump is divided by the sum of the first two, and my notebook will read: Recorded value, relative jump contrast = 0.21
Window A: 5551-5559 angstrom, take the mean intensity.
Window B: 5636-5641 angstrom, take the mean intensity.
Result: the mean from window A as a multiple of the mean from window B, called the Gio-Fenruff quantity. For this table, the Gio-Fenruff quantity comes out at 1.08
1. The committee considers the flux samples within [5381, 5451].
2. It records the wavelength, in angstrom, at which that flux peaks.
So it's 5440.0 angstrom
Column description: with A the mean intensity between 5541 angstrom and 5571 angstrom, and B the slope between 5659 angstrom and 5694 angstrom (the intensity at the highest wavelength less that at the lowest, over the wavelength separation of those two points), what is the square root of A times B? 0.11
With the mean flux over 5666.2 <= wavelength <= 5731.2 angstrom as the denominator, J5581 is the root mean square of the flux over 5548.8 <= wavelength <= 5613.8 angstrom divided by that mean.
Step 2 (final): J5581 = 1.02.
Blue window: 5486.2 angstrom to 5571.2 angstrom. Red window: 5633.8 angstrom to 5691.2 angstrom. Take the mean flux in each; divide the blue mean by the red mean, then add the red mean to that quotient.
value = 2.49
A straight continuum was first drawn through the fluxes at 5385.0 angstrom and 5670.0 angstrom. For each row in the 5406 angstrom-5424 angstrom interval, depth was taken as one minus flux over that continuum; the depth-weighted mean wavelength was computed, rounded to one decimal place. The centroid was 5414.4 angstrom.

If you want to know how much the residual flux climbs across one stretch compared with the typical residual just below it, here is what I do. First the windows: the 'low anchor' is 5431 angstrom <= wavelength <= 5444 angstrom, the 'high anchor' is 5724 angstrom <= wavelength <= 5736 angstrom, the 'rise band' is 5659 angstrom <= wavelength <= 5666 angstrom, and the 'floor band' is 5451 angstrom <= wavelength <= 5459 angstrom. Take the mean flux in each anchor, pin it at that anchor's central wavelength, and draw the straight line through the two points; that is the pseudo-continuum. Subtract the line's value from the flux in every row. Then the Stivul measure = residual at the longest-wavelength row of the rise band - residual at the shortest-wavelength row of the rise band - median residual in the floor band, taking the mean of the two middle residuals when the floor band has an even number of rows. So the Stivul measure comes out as 0.27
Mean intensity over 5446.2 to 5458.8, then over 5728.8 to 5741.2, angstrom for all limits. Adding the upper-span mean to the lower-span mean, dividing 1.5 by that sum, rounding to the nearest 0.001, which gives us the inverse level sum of 0.498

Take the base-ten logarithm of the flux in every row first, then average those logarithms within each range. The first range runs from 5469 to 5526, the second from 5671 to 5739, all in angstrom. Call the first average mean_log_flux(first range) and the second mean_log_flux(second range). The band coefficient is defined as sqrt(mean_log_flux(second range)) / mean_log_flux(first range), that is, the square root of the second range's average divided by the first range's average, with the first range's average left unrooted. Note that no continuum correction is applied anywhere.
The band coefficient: 2.33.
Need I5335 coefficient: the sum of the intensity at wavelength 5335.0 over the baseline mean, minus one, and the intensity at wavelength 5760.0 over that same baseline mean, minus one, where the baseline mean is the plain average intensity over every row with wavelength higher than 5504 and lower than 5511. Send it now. 0.11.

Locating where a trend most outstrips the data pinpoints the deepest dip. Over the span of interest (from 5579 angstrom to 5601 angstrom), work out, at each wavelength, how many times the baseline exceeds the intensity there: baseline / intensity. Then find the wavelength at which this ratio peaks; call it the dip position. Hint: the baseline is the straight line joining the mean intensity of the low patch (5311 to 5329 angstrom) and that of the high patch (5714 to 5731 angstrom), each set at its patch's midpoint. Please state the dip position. 5597.5 angstrom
